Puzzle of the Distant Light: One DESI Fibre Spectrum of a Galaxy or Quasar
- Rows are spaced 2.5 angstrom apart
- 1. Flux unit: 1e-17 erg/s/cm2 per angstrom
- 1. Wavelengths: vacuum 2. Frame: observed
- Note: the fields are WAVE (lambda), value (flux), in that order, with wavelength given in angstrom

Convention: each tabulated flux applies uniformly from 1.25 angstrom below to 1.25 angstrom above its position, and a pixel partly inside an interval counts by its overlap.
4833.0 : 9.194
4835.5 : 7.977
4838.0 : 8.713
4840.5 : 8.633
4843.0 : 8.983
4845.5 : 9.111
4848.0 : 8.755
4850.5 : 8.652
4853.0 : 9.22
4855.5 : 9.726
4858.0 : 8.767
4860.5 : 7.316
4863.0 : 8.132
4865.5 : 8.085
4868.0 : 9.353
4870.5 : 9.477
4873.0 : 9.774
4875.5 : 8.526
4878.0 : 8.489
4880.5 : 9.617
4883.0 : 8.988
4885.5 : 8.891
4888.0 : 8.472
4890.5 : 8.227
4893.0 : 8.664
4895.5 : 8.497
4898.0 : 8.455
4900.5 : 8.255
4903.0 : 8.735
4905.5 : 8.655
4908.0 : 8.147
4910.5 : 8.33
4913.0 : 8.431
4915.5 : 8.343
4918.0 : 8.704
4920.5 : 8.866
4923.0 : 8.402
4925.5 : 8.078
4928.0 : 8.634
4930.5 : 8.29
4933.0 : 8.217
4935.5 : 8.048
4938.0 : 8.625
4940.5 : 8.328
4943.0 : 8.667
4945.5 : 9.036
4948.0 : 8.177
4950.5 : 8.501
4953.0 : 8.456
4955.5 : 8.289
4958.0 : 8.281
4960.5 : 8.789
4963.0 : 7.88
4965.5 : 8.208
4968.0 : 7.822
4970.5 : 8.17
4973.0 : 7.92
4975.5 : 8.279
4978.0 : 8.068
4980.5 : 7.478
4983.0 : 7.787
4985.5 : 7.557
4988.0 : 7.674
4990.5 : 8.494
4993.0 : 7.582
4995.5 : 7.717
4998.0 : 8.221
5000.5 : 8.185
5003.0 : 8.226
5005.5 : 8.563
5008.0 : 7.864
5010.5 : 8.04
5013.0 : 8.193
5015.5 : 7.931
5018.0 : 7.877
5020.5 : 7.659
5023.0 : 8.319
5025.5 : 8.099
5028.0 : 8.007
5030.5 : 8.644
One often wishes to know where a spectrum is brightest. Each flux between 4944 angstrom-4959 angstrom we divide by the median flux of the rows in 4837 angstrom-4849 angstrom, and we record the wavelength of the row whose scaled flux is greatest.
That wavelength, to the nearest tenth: 4945.5 angstrom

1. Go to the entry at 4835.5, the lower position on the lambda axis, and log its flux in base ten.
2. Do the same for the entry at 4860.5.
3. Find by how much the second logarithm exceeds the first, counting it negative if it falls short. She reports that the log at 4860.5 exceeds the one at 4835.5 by -0.038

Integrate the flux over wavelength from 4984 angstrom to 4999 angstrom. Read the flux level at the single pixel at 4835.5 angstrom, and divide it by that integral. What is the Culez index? 0.068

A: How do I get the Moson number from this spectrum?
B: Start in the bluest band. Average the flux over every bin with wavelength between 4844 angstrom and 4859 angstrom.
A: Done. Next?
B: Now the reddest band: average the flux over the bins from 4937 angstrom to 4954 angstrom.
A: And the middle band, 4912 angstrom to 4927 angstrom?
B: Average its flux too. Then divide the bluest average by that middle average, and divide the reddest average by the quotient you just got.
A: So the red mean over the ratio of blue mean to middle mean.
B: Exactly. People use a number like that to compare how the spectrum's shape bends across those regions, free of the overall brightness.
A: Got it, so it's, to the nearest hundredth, 8.00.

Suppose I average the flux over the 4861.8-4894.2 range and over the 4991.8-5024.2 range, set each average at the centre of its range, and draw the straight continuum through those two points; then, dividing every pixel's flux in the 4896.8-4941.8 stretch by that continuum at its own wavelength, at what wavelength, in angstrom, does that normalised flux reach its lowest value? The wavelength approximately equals 4908.0 angstrom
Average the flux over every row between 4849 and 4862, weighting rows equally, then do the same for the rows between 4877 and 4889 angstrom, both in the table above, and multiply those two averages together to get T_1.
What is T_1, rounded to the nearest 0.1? 77.7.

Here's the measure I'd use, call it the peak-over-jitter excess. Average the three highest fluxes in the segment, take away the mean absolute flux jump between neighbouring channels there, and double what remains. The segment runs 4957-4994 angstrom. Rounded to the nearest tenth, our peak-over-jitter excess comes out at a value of 16.1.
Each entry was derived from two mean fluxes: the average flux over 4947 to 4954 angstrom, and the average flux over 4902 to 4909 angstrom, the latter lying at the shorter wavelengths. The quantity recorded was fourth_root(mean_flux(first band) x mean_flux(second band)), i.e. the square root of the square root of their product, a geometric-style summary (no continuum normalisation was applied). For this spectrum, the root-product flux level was 2.91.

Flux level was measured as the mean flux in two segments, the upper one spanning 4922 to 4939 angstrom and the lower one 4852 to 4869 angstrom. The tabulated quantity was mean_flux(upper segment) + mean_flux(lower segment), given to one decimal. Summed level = 17.0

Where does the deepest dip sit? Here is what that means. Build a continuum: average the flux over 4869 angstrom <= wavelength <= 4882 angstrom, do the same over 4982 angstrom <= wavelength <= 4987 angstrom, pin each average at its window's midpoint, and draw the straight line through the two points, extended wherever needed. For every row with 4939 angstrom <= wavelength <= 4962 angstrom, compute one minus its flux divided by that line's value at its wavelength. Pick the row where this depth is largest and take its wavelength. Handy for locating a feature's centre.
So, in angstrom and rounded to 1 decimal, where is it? 4948.0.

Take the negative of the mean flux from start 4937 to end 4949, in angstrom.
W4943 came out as -8.57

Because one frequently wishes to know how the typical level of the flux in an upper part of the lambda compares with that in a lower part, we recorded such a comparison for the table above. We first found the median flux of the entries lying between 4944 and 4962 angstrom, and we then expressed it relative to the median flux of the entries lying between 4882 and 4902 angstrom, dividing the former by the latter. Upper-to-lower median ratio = 1.00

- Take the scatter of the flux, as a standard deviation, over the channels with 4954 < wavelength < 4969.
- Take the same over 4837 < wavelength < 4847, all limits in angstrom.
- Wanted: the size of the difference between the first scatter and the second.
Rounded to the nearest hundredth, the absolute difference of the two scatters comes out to 0.12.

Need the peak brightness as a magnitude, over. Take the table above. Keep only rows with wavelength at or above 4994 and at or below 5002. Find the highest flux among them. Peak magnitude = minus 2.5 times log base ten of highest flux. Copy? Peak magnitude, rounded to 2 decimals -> -2.29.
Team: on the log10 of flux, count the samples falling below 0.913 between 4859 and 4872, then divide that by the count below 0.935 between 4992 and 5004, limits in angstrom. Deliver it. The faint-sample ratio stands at 0.60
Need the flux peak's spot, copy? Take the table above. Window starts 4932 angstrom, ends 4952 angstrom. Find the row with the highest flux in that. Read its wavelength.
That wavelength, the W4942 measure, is 4945.5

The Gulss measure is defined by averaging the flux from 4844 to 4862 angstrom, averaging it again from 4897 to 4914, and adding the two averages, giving 17.2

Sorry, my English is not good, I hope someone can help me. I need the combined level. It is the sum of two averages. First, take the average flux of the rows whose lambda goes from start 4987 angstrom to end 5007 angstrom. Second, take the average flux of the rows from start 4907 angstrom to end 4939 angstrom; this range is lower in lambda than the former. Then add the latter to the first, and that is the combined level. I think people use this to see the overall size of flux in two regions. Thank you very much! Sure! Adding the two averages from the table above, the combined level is 16.5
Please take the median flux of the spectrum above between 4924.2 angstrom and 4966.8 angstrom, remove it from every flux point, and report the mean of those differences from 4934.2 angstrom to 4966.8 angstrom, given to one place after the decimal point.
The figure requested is 0.1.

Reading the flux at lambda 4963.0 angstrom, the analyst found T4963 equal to 7.88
